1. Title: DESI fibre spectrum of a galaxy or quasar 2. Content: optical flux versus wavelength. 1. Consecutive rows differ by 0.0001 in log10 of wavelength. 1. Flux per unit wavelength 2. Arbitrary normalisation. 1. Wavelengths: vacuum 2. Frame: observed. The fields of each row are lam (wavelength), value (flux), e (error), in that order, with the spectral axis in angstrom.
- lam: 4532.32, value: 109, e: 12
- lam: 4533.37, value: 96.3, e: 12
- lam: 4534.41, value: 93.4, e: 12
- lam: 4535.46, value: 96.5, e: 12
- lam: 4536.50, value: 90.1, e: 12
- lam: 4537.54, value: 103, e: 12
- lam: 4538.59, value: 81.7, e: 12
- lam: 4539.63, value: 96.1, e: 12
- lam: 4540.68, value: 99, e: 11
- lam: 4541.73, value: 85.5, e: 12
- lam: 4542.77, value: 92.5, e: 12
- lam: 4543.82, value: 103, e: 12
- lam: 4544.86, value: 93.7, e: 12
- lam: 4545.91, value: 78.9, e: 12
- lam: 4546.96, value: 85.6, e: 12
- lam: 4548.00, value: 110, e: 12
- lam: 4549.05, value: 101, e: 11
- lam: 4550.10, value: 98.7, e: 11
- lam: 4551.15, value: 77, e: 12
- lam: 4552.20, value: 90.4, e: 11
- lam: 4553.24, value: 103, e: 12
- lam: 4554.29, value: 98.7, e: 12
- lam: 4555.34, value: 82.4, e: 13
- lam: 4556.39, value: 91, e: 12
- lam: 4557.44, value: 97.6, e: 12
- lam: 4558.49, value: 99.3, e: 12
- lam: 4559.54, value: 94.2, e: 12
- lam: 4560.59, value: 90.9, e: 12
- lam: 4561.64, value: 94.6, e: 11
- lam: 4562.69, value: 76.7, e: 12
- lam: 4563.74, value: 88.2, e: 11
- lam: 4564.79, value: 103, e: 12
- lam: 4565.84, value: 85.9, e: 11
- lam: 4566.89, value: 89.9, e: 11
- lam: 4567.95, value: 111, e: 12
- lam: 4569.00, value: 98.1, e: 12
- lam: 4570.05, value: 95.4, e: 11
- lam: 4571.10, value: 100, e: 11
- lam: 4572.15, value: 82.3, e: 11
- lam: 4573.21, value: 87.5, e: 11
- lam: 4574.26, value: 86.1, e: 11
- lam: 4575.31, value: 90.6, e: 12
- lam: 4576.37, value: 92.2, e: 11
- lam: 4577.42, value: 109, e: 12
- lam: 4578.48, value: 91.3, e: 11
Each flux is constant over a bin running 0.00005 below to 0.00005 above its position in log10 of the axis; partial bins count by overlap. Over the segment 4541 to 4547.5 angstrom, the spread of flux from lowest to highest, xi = 24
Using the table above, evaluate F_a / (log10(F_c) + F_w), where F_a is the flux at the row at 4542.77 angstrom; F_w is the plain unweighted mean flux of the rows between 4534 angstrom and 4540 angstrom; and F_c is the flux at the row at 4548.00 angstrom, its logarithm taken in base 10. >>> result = 0.97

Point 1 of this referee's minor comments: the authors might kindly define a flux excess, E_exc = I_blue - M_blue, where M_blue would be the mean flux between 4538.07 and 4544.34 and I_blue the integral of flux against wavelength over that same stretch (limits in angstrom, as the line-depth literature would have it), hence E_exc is 490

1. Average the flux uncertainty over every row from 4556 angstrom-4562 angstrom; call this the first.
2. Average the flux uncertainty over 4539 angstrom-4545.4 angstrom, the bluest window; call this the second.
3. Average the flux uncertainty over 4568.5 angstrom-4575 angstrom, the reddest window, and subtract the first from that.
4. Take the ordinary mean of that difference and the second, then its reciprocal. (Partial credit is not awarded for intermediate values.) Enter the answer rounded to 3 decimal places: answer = 0.179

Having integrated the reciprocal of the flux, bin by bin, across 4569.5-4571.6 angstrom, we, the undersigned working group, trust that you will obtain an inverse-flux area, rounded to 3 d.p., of 0.022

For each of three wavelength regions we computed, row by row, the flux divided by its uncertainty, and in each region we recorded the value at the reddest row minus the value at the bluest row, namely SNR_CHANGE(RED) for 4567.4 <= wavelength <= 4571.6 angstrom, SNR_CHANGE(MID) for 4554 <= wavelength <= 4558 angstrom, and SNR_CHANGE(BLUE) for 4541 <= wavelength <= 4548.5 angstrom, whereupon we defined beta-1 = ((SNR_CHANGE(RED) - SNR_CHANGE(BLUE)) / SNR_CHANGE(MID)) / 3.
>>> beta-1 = 8.0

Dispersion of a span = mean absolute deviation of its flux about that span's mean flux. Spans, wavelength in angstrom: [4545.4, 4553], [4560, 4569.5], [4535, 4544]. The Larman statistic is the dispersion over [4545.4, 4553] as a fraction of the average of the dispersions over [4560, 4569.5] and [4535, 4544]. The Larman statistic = 1.47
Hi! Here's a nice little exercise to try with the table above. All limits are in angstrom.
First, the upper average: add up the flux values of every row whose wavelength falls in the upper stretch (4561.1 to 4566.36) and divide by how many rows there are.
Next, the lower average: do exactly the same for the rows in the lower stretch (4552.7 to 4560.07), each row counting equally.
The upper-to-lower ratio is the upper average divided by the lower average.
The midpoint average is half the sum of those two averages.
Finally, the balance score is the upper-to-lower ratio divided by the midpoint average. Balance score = 0.0102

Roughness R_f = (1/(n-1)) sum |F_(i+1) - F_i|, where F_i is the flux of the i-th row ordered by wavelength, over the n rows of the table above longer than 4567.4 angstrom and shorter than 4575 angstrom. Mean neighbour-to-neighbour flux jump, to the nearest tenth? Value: 7.4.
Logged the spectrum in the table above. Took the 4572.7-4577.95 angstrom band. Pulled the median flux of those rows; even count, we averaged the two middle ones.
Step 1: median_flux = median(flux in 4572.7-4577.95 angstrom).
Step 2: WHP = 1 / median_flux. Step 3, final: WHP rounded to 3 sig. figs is 0.0110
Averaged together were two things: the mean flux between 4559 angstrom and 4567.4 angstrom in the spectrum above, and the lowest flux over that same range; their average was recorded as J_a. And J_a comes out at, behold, 83.6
